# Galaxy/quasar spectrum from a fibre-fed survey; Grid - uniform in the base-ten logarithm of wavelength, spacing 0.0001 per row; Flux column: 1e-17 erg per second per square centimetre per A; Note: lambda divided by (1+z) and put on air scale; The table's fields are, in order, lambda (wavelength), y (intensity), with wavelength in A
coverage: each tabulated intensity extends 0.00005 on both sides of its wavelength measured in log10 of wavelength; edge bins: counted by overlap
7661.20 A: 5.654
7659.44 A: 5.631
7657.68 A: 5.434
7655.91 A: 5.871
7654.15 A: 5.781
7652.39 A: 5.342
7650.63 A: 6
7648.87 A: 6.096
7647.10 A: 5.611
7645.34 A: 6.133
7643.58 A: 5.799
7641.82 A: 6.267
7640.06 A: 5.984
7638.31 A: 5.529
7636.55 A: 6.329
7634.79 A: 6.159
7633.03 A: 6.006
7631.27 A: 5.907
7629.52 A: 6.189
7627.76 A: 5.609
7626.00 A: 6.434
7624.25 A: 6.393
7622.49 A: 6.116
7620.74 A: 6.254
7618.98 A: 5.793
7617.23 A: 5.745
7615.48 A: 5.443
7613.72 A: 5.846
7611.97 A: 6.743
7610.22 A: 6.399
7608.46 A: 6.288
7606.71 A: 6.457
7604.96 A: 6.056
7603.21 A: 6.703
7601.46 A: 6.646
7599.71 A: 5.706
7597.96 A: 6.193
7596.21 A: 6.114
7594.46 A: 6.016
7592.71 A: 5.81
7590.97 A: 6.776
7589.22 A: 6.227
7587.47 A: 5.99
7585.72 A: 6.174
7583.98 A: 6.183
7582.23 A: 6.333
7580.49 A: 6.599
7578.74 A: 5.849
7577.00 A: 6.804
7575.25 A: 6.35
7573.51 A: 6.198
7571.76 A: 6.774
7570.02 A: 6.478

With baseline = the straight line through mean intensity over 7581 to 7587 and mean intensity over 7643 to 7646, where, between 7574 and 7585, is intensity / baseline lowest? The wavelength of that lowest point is 7578.74 A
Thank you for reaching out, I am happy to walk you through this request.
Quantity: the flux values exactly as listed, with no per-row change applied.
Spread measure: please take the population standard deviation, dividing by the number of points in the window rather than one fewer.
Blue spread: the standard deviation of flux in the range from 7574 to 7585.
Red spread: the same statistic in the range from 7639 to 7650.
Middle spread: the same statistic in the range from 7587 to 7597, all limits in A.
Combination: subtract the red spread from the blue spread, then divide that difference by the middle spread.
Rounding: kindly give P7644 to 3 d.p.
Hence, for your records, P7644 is 0.272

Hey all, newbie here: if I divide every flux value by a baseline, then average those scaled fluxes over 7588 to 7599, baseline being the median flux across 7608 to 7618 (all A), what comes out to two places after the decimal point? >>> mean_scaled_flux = 1.02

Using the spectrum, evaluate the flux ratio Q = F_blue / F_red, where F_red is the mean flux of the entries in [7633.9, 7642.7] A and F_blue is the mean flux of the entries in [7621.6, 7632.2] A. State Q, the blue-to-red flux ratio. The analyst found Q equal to 1.009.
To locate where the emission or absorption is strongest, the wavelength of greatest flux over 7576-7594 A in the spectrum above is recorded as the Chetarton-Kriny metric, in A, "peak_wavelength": 7577.00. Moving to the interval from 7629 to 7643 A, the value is 7636.55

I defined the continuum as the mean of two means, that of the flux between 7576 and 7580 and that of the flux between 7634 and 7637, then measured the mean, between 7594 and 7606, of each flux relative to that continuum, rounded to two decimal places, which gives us 0.99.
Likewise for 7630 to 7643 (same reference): 0.96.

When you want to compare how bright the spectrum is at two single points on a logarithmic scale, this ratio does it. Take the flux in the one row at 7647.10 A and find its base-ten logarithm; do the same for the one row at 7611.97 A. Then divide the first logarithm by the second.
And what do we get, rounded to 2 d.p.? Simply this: 0.90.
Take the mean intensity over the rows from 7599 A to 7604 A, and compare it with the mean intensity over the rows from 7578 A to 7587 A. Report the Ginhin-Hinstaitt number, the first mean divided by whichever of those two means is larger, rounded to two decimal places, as 1.00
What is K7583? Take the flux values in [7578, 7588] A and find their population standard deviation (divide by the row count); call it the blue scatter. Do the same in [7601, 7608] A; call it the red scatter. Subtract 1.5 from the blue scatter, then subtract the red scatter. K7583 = -1.51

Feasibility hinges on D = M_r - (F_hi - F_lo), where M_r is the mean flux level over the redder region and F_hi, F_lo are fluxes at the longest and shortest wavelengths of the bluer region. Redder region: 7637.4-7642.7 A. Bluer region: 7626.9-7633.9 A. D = 5.5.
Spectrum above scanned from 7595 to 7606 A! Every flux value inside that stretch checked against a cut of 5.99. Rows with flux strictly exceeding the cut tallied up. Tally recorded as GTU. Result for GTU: 5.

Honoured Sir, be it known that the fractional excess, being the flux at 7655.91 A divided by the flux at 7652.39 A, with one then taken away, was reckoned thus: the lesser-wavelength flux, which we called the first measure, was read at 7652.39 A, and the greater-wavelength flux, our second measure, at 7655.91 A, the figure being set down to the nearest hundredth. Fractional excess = 0.10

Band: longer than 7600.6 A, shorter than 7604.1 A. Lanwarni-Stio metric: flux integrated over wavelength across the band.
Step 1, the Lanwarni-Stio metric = 23.4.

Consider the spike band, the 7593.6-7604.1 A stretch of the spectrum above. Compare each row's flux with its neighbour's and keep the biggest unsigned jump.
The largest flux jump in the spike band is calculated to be 0.94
